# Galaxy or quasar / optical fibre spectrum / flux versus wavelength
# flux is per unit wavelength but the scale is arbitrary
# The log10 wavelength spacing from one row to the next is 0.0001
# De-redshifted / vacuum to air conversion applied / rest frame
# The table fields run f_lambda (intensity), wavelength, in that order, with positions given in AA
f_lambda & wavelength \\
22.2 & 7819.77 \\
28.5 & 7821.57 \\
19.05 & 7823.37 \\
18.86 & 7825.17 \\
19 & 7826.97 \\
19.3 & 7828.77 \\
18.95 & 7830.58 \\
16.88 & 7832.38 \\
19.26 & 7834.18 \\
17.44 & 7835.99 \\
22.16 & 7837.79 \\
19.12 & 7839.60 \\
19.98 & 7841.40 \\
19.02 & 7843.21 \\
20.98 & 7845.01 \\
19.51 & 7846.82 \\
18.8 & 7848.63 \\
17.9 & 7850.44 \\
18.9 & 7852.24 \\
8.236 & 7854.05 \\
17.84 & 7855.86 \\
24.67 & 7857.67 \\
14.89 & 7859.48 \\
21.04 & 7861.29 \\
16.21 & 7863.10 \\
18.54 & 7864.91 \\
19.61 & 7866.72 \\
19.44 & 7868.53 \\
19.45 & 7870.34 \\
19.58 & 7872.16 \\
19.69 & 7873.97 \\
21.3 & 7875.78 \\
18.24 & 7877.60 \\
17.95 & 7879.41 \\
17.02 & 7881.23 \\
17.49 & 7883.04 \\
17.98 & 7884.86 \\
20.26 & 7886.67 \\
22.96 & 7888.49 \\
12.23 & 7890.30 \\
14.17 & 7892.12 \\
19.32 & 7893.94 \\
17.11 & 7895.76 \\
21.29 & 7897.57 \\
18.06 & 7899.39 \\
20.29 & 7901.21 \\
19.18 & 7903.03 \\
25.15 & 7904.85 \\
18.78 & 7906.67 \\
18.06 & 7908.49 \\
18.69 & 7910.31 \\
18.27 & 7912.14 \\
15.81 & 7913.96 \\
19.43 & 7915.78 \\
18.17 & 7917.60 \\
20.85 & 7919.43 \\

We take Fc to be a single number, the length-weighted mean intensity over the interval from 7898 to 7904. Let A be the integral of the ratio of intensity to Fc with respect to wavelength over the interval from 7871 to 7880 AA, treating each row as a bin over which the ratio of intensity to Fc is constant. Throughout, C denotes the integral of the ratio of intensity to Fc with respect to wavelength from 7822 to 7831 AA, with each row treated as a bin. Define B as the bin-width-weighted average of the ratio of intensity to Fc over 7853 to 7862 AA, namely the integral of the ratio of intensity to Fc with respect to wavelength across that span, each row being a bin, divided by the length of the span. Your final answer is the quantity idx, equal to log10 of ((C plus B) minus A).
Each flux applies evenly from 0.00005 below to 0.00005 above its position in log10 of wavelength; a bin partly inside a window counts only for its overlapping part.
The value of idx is 0.0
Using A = 9.0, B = 0.89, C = 9.1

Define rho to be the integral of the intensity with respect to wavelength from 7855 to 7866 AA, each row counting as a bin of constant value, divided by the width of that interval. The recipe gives 18.9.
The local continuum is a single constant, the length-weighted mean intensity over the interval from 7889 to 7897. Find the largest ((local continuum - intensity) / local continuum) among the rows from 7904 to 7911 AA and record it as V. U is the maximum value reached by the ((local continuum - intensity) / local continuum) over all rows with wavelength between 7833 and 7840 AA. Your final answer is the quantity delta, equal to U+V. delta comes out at -0.18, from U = -0.069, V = -0.11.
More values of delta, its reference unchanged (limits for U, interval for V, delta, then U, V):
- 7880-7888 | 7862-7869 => -0.04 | -0.043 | 0.01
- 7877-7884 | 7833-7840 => -0.11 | -0.043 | -0.07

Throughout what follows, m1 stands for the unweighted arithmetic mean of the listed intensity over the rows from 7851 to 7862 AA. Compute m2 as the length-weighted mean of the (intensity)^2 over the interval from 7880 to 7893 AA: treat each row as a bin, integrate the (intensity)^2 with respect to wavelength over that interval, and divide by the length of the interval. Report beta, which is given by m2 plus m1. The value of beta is 333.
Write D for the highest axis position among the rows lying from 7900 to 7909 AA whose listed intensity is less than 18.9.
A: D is 7908.49 AA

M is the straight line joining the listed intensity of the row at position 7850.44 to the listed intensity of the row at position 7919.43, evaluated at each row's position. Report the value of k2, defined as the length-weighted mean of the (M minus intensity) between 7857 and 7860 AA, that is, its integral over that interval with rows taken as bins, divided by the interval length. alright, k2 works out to -1.8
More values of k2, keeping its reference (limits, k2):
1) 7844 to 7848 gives -2.4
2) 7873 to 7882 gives 0.2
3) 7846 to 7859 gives 0.1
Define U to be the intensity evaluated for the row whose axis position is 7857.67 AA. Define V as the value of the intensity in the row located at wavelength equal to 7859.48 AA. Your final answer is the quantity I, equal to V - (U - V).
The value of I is 5.1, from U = 24.67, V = 14.89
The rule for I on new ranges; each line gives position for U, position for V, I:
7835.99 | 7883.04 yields 17.5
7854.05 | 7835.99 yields 26.6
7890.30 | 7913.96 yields 19.4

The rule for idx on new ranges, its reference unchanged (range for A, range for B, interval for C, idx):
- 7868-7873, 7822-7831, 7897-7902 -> 0.0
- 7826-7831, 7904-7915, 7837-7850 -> 1.0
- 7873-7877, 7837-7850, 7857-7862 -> 0.3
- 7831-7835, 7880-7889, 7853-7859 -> 0.4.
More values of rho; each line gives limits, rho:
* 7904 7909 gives 20.8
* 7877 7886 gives 17.8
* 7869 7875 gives 19.6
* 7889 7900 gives 17.2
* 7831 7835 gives 18.2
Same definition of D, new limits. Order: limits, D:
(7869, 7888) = 7884.86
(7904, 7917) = 7913.96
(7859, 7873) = 7864.91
